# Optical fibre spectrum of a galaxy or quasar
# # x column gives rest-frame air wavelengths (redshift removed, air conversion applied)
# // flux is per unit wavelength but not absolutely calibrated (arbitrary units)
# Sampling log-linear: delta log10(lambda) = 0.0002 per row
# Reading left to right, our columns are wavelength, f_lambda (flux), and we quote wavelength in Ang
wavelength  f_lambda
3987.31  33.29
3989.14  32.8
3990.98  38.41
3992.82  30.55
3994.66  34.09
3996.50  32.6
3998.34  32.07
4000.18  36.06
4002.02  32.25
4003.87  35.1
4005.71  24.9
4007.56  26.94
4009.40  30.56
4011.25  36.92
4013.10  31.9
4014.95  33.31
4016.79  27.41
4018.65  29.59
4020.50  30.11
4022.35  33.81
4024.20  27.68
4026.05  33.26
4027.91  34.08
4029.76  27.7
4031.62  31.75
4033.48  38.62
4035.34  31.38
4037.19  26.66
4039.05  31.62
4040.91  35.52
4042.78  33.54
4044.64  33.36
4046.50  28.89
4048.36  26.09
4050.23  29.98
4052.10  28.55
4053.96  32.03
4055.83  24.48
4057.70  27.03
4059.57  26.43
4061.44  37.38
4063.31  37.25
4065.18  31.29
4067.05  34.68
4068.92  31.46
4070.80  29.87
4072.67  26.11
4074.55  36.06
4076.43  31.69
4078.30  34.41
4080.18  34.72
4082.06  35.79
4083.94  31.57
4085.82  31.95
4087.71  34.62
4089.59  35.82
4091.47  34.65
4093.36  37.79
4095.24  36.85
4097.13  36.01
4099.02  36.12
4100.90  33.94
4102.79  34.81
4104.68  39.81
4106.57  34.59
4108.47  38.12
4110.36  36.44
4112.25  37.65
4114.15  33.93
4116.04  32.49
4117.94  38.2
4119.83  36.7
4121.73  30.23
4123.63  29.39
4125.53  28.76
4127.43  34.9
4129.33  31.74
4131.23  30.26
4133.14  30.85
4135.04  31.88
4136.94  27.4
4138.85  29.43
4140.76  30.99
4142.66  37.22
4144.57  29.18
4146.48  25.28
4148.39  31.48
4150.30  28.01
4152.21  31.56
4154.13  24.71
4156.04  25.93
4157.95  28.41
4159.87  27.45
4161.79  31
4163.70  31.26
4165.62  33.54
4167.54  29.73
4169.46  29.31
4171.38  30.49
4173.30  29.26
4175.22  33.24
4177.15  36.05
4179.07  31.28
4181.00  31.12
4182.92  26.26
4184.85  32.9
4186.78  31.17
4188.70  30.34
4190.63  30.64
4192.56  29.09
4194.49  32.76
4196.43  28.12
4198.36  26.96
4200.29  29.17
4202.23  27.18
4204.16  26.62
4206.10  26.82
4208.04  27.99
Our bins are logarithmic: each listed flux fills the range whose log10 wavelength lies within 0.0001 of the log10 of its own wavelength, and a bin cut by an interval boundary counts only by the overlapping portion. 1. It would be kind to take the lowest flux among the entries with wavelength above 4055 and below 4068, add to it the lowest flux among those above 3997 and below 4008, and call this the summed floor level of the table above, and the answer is 49.4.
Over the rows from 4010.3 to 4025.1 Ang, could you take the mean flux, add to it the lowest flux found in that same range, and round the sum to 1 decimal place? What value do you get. 58.8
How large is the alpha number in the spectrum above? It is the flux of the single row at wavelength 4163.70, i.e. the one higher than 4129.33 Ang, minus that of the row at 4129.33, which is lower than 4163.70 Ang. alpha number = 0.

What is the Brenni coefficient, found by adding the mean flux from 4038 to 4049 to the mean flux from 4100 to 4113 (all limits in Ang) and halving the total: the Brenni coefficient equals 34.0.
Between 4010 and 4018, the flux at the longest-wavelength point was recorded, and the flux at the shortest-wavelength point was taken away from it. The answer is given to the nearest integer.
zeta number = -10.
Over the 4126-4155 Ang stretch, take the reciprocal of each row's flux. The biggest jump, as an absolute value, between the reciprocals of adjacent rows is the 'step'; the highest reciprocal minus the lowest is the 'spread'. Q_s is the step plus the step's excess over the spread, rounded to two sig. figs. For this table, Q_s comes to 0.0040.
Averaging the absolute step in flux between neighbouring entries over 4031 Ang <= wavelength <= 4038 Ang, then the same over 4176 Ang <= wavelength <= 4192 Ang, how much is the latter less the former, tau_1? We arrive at -3.5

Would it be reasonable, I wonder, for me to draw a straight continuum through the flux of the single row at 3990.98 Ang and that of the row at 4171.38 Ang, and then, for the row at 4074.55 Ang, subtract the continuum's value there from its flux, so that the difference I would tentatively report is 1.3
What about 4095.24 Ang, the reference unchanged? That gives 3.0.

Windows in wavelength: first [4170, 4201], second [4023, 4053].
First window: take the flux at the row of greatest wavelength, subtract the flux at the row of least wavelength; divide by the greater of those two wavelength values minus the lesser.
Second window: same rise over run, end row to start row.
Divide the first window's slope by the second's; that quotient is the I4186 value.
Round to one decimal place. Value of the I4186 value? -1.5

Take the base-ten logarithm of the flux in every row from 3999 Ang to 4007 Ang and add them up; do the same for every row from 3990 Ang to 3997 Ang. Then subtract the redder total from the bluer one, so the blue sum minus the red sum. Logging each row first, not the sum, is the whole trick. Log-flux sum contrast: 0.11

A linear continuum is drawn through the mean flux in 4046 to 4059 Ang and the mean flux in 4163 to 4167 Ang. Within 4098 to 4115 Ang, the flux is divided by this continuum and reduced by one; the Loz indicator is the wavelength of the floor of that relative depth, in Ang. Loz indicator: 4114.15 Ang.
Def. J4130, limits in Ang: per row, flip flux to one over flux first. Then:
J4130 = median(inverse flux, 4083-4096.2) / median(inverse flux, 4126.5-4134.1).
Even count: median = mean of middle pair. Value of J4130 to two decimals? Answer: 0.90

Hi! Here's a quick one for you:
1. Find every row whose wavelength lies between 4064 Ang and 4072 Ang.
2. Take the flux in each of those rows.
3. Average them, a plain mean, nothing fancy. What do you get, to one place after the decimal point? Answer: 31.8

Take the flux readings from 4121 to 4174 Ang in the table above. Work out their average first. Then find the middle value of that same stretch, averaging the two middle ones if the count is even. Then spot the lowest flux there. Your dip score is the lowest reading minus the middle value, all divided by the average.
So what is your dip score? -0.18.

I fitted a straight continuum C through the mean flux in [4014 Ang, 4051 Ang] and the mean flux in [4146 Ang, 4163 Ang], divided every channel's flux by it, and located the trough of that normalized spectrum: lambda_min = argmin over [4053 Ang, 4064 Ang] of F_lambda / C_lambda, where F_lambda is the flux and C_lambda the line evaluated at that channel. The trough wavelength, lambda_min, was 4055.83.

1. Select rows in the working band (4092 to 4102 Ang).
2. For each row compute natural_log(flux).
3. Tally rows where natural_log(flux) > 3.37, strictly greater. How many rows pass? 5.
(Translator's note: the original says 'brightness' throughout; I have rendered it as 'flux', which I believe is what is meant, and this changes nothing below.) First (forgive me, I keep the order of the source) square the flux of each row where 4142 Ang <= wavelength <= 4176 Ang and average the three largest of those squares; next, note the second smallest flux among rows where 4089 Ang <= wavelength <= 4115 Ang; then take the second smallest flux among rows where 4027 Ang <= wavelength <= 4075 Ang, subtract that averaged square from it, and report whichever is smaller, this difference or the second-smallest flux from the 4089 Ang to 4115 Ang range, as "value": -1179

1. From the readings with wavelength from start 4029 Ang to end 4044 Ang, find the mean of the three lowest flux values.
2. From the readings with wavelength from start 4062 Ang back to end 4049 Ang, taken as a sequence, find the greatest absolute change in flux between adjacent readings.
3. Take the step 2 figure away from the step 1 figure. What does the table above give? 18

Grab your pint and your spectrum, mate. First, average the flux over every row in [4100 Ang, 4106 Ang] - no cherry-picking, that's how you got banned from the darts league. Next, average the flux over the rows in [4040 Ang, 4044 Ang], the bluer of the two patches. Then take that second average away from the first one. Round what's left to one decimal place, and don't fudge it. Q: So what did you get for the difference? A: 1.7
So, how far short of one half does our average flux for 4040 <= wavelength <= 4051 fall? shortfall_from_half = -30.7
